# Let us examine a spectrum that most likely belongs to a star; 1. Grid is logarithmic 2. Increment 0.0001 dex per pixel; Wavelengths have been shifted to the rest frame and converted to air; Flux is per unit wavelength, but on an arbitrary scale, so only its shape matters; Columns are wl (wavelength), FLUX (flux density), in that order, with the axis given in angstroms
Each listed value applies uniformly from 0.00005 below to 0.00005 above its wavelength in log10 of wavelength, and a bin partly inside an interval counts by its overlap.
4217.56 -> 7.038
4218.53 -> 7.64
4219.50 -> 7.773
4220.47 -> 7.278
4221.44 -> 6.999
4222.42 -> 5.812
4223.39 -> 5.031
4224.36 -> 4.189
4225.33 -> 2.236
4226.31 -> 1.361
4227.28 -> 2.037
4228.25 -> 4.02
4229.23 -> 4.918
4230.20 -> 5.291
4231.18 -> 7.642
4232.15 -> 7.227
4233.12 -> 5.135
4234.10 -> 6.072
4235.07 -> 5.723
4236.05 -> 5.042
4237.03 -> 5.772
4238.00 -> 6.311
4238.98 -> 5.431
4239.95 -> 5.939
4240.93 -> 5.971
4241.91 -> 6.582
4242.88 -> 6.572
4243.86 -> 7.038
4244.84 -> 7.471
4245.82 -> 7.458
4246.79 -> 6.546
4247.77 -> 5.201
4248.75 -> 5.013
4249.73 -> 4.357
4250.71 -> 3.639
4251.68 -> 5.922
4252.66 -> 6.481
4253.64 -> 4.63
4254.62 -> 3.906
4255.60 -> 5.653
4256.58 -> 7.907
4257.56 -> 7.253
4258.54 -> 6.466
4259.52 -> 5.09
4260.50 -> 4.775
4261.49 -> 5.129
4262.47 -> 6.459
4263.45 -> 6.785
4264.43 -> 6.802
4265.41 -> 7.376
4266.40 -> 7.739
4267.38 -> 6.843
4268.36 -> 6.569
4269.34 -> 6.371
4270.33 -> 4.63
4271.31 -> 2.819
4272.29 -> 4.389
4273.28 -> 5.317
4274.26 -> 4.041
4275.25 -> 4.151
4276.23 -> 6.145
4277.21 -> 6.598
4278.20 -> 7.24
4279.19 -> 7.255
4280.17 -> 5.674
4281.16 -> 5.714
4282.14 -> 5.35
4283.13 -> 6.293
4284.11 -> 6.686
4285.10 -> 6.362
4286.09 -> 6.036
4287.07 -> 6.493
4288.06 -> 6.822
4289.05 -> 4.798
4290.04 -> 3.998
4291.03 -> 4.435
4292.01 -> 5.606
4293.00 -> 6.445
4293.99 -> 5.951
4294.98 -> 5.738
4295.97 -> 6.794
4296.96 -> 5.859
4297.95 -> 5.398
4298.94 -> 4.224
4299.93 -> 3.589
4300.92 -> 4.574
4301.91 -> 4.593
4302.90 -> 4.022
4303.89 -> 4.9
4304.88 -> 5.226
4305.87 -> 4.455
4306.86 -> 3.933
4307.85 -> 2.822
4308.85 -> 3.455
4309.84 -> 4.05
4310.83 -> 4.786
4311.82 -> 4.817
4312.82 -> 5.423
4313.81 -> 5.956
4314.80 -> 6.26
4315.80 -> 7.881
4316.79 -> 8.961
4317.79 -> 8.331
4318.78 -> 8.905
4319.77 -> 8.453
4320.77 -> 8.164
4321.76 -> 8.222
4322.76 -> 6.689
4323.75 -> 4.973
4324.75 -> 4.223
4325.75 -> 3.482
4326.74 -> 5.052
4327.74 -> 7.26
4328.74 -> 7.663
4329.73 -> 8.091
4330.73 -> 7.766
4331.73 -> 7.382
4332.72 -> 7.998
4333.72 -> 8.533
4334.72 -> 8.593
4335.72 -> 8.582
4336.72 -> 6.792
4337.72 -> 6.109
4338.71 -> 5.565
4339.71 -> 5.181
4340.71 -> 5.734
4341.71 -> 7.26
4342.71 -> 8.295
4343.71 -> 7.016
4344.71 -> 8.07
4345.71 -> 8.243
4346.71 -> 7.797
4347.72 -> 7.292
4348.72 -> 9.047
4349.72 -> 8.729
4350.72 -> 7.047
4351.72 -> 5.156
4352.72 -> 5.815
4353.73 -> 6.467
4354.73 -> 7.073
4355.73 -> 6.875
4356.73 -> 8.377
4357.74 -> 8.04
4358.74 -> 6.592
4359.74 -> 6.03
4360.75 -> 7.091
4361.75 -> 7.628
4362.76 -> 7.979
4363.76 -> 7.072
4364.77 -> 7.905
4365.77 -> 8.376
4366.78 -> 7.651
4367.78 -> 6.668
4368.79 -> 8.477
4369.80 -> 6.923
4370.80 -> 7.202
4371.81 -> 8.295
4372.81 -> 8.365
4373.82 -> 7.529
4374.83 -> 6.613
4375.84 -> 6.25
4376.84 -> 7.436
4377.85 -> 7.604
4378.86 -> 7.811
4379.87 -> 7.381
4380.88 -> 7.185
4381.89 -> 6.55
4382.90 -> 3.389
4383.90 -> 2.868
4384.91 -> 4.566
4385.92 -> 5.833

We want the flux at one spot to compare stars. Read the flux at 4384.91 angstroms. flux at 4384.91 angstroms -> 4.566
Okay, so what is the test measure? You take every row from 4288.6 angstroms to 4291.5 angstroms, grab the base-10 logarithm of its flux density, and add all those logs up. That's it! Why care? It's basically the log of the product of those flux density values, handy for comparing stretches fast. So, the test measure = 1.9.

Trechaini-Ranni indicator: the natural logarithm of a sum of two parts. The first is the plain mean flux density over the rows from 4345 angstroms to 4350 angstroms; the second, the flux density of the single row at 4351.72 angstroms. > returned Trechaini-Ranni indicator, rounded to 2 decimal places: 2.59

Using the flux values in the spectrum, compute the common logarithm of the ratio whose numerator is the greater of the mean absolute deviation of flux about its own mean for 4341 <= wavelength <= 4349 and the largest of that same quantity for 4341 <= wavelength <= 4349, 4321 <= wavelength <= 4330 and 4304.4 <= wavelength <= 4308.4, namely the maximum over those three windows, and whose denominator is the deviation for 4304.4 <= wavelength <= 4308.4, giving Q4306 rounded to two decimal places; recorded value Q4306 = 0.33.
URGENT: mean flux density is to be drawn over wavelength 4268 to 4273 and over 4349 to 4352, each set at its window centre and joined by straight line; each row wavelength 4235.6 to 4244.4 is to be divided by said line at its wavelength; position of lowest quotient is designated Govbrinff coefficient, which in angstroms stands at 4236.05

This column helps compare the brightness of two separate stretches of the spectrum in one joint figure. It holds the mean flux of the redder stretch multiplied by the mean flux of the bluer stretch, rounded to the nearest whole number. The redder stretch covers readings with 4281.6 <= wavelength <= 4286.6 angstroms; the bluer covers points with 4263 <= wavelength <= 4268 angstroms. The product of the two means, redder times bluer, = 44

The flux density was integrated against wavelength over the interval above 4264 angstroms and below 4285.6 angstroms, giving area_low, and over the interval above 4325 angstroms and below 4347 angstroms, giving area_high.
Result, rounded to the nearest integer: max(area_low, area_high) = 156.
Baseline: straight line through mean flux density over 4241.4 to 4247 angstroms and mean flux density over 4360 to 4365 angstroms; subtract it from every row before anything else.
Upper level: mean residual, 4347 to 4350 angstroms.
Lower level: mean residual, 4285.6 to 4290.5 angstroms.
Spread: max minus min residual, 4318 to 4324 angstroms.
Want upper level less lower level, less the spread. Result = -1.5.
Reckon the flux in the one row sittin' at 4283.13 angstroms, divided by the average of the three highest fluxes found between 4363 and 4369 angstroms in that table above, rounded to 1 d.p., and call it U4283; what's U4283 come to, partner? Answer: 0.8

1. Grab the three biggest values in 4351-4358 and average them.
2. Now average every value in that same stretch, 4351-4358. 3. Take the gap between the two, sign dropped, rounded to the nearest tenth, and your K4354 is 1.0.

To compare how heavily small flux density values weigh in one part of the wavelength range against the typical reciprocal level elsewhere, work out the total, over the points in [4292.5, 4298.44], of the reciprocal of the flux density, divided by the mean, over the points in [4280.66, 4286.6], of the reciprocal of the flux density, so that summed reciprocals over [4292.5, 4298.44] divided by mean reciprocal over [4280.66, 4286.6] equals 6.0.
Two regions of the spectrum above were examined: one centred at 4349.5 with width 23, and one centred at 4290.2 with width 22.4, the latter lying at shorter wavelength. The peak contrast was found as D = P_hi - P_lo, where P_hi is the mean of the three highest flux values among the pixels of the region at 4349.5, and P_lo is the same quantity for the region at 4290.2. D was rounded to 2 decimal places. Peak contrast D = 1.76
